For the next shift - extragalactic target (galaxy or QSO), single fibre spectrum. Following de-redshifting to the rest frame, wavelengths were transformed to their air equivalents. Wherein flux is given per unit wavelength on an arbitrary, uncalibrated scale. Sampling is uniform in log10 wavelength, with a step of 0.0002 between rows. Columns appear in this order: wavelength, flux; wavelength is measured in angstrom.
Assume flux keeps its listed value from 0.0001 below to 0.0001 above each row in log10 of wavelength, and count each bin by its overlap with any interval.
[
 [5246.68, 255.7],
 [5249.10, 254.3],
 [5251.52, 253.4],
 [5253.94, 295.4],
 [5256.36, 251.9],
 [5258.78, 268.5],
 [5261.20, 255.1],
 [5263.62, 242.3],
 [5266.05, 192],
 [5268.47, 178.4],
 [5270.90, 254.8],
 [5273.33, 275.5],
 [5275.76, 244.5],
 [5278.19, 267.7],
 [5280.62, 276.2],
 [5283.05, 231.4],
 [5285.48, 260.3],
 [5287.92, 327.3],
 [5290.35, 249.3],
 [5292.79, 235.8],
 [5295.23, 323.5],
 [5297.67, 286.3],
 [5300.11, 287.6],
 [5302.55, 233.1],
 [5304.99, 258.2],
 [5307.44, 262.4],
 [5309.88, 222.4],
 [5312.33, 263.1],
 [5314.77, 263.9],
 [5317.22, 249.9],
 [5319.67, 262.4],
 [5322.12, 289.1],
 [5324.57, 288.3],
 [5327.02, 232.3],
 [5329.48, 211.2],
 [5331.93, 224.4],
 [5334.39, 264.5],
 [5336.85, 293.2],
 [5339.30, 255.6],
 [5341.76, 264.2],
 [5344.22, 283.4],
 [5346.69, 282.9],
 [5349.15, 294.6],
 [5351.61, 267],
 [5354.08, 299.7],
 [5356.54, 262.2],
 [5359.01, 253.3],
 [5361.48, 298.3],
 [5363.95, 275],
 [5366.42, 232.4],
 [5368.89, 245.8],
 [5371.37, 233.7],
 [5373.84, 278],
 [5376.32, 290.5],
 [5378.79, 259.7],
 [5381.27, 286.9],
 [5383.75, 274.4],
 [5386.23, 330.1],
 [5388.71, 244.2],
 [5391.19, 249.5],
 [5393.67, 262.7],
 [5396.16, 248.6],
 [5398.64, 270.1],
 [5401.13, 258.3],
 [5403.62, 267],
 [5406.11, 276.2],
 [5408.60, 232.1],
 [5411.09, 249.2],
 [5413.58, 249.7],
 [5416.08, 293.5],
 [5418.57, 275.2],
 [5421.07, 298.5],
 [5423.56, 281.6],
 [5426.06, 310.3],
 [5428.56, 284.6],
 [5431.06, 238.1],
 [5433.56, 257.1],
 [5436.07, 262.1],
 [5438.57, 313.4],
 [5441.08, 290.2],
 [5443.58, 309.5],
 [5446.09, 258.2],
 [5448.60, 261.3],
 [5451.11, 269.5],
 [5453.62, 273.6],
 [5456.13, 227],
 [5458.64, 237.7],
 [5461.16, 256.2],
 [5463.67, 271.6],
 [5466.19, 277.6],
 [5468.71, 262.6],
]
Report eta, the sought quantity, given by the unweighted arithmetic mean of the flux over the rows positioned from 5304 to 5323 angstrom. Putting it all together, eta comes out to 259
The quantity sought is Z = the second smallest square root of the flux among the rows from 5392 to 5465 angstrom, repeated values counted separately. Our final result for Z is 15.2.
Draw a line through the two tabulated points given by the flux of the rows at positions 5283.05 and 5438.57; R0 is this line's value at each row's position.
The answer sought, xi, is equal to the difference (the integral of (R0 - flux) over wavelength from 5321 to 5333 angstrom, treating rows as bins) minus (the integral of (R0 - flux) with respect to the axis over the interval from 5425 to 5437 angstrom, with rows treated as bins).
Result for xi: -406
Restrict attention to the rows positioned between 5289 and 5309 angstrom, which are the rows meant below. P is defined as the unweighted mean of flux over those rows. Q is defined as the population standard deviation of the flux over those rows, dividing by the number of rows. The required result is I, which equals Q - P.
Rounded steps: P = 267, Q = 29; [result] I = -238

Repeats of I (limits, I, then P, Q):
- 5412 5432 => -256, 279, 23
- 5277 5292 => -239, 269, 30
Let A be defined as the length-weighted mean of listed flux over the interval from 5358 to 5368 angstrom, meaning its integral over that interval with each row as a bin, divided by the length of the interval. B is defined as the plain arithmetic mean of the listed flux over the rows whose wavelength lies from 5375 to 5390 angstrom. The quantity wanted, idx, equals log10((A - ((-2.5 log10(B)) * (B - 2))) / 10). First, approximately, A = 264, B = 281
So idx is 2.29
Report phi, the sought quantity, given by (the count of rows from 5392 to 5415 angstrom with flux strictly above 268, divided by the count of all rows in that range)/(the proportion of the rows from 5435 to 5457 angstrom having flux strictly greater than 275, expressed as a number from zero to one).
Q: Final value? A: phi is 0.7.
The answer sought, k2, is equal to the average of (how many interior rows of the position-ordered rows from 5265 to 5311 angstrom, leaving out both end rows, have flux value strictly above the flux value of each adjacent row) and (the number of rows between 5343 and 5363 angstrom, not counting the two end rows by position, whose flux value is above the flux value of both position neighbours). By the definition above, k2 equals 4.0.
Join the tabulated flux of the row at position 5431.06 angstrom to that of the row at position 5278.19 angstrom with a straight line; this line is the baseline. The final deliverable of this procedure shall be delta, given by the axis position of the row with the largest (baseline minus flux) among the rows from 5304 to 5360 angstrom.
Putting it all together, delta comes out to 5329.48 angstrom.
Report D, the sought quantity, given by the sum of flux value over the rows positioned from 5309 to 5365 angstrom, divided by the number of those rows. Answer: 265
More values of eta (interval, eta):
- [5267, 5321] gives 260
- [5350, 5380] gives 266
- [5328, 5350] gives 264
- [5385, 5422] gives 267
